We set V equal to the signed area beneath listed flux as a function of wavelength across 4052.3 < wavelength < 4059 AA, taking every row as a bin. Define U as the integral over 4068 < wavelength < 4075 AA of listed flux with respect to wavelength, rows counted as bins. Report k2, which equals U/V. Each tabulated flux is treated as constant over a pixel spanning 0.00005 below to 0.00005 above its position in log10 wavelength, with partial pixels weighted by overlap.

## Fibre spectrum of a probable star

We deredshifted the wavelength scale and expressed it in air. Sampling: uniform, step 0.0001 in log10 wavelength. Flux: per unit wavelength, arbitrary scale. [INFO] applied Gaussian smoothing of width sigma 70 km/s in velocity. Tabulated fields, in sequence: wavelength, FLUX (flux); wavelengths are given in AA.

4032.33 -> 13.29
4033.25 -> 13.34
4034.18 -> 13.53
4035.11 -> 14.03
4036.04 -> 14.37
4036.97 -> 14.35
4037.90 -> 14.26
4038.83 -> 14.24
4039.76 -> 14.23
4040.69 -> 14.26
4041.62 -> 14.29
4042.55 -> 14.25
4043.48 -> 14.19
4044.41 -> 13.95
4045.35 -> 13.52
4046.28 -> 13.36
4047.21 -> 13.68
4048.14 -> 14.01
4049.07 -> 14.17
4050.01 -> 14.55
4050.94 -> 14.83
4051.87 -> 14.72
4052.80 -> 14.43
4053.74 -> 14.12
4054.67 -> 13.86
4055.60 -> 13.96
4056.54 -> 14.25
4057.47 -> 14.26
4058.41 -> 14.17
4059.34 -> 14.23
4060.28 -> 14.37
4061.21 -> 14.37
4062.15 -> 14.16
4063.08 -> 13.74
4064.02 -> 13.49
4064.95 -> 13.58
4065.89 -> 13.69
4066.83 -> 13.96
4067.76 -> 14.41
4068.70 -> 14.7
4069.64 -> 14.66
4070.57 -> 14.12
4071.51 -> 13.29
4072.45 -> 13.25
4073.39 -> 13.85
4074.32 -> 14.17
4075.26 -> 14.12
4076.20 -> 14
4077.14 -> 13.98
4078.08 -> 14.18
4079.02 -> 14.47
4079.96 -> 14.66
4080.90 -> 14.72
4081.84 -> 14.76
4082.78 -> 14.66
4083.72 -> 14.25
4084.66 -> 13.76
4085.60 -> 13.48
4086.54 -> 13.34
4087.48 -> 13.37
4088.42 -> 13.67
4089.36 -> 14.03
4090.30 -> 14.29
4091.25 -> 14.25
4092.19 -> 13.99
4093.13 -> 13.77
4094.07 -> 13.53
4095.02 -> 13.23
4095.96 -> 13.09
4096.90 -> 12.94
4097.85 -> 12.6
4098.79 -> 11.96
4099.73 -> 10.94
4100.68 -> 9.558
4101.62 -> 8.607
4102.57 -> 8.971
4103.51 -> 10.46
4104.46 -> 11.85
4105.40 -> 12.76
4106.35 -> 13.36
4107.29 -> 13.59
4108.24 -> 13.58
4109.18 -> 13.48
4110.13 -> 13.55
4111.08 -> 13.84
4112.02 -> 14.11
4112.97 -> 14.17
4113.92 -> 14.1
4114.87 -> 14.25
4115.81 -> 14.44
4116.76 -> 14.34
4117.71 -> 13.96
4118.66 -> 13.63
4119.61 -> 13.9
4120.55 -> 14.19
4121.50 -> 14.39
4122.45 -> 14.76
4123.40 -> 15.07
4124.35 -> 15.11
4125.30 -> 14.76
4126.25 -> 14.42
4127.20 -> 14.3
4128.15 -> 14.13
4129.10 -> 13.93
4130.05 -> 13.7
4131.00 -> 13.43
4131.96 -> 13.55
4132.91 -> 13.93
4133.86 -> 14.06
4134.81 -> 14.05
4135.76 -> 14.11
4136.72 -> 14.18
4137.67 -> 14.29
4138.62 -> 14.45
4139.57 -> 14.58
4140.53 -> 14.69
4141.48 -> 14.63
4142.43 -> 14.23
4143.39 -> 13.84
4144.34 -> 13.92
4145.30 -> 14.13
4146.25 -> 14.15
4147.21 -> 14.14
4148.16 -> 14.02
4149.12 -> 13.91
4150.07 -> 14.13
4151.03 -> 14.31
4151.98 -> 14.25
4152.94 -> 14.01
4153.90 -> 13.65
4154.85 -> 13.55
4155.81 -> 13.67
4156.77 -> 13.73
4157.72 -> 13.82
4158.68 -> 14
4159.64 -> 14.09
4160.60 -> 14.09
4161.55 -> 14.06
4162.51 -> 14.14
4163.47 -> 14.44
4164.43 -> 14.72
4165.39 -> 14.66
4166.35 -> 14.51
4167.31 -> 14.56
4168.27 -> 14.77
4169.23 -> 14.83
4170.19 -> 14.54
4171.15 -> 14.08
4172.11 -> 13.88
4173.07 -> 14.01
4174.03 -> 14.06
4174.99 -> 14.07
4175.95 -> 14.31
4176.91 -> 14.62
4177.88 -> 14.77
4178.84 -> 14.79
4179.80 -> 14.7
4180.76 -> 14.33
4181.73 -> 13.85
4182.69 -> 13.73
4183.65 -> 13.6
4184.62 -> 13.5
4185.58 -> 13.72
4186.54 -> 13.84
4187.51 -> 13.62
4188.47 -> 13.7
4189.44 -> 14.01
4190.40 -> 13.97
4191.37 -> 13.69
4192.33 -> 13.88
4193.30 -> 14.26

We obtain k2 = 1.03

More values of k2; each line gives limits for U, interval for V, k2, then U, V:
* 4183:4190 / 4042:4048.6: 1.05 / 96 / 91.4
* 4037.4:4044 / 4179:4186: 0.96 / 94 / 97.7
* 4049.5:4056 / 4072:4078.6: 1.01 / 93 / 92.0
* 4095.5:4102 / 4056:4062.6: 0.79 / 74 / 94.0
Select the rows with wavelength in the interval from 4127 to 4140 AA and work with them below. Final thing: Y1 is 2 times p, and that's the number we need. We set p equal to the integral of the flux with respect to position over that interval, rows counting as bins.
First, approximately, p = 183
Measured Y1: 365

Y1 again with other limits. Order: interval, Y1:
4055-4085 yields 848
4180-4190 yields 276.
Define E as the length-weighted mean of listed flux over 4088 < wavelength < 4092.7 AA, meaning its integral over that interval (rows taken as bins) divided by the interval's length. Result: 14.0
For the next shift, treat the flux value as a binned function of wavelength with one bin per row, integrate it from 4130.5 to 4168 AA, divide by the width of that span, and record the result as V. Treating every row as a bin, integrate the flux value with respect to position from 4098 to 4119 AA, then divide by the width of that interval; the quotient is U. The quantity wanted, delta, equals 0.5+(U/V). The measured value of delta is 1.40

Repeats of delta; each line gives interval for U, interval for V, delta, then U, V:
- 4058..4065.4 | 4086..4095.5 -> 1.52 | 14.0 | 13.7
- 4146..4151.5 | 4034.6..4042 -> 1.49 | 14.1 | 14.2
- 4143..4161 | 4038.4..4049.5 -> 1.50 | 14.0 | 14.0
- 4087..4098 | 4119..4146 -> 1.45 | 13.6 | 14.2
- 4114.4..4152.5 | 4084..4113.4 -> 1.61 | 14.2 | 12.9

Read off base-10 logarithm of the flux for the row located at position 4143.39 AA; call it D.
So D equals 1.14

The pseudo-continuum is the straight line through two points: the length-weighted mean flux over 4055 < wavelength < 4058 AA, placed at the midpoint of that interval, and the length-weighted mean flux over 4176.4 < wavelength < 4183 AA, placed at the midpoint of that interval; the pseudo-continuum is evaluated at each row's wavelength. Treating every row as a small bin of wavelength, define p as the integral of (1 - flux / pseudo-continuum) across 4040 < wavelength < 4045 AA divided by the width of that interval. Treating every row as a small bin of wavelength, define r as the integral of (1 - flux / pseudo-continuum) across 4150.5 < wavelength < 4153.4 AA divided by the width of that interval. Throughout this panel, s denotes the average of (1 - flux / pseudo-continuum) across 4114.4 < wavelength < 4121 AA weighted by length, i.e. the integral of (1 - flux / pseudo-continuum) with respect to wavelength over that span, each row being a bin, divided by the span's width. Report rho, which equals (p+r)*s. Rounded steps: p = -0.006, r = 0.011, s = 0.012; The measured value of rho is 0.0001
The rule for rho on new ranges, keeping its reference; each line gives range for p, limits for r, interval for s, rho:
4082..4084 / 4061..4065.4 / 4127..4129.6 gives 0.0000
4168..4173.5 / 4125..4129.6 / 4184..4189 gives 0.0002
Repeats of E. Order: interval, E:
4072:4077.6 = 13.9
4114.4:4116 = 14.4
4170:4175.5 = 14.1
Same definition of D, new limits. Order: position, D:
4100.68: 0.98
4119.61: 1.14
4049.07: 1.15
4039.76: 1.15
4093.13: 1.14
